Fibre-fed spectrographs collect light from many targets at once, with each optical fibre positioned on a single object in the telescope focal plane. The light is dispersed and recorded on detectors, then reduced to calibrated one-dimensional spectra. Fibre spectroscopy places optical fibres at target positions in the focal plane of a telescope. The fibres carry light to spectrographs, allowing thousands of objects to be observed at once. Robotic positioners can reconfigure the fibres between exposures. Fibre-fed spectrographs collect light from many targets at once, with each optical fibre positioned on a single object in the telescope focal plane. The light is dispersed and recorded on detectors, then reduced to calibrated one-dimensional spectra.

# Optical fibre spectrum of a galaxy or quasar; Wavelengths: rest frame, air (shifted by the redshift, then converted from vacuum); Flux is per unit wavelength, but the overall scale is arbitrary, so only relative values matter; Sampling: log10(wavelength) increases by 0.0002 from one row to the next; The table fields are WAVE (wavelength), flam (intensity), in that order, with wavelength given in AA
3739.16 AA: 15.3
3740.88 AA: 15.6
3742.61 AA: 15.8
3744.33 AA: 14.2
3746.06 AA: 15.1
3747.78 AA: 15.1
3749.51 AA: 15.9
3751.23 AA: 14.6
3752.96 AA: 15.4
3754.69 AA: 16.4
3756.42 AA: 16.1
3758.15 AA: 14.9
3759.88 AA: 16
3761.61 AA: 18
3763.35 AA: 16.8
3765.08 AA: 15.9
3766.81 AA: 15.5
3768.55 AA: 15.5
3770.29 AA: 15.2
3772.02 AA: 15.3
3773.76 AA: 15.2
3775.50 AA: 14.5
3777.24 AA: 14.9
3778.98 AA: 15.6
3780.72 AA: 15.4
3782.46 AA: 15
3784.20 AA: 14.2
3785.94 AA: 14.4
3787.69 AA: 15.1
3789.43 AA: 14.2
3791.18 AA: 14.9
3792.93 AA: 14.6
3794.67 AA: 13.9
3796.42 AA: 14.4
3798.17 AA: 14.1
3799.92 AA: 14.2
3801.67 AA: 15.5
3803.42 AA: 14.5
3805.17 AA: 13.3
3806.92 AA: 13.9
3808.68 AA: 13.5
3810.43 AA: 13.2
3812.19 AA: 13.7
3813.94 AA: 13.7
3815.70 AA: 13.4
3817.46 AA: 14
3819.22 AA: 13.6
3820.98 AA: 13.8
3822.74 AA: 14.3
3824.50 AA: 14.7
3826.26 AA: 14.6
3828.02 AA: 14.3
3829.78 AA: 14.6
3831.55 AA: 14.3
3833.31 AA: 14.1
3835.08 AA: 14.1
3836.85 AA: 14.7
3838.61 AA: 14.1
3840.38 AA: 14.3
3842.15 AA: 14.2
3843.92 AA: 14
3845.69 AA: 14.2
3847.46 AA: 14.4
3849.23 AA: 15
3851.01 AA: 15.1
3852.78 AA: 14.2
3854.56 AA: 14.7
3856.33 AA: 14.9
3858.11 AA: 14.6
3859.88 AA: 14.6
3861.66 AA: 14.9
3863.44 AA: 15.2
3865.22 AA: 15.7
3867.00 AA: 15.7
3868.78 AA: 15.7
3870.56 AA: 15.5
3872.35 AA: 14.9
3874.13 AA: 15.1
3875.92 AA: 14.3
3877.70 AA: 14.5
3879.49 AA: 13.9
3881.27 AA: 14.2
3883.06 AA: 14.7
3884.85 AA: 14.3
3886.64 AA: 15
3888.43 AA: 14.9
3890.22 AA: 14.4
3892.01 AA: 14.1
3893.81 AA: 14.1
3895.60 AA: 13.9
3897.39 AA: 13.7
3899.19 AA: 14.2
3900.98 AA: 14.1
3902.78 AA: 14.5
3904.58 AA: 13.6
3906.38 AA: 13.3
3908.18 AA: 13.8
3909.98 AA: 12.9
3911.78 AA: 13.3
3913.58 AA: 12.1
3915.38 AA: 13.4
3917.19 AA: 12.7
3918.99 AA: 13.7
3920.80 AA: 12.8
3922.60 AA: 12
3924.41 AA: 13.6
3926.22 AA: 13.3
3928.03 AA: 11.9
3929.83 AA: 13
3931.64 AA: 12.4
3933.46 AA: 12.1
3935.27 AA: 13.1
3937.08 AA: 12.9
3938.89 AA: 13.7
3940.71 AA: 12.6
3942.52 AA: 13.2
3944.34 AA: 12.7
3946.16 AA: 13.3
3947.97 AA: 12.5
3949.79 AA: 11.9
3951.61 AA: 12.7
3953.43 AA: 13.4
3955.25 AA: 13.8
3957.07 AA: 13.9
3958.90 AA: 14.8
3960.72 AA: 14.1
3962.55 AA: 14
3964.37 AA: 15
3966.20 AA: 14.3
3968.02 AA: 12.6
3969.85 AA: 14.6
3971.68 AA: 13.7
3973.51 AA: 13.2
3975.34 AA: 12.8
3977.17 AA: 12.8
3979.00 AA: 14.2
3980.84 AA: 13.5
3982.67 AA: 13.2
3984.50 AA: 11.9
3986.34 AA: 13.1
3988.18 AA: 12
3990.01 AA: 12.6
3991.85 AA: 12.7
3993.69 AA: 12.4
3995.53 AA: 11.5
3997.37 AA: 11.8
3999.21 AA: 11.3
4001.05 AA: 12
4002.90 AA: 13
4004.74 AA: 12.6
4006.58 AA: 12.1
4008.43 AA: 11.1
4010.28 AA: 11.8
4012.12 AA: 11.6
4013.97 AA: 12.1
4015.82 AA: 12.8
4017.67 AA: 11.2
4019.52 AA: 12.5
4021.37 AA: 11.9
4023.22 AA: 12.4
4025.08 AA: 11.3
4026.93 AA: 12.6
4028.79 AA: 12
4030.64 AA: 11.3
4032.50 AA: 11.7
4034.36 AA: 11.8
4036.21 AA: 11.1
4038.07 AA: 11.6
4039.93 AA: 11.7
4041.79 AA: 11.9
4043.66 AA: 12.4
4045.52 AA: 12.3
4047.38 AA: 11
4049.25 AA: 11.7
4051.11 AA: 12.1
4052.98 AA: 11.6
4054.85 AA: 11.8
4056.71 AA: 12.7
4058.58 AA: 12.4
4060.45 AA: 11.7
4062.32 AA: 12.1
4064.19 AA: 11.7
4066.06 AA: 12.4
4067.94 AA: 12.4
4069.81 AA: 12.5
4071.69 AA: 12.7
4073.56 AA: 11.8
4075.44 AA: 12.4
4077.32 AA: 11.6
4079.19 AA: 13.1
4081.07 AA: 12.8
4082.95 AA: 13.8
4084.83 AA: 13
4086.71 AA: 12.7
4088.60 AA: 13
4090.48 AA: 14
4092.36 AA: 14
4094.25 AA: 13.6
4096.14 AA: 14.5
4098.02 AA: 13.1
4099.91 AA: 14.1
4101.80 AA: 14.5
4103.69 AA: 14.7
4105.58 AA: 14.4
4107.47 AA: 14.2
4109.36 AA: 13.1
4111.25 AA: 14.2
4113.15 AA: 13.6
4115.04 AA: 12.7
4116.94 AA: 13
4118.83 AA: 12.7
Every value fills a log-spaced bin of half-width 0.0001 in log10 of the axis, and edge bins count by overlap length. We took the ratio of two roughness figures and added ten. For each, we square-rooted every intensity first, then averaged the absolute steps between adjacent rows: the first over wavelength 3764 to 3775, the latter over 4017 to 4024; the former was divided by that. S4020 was 10.2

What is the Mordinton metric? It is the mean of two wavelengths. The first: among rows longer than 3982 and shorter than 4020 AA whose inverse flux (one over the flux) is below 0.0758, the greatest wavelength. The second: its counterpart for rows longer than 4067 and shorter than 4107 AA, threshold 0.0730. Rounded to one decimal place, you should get 4044.1 AA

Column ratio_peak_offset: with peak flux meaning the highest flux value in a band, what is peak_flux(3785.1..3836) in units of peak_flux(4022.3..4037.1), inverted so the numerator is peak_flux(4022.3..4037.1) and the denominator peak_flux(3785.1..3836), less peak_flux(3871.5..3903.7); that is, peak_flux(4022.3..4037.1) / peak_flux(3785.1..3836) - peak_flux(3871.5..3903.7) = -14.3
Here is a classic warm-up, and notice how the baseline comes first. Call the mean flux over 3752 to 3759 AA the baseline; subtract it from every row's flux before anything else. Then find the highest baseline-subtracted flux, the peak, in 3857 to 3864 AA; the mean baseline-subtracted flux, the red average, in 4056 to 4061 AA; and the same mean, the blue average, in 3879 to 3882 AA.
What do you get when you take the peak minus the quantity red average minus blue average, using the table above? 1.3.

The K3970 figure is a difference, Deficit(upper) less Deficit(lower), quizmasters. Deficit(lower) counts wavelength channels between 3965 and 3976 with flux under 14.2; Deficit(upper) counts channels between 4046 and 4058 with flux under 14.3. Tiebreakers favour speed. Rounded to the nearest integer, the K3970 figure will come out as 2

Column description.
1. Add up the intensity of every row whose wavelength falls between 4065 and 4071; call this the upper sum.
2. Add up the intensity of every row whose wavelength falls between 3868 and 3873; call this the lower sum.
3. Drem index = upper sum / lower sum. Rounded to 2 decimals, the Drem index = 0.81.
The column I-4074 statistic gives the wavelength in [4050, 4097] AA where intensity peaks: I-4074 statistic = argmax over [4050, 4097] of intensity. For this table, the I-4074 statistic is 4096.14 AA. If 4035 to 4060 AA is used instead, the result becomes 4056.71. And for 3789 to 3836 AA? 3801.67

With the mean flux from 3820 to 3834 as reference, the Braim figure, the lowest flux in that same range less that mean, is -0.54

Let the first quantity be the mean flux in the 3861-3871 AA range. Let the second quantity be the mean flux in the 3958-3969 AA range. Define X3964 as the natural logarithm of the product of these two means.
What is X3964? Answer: 5.39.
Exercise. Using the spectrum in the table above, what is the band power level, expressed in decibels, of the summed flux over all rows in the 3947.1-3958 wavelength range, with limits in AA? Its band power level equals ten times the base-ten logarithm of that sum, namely 18.9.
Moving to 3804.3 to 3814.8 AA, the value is 19.1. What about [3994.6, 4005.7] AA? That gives 18.6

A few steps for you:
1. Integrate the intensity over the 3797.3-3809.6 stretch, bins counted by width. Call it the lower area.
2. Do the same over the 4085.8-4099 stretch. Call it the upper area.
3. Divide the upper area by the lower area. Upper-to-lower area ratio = 1.03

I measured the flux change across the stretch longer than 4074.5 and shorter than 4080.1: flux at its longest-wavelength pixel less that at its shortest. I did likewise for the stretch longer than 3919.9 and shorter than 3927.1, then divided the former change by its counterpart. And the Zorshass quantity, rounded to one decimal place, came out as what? 1.4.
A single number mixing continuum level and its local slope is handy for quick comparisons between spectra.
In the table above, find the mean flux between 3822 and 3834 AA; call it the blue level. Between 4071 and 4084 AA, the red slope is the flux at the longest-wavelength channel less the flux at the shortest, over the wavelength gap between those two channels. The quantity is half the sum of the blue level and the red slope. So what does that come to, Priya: 7.26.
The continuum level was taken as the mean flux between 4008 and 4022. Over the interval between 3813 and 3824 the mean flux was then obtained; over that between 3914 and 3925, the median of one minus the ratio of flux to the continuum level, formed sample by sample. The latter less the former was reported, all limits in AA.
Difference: -13.9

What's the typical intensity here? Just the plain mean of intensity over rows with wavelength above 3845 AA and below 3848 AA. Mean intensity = 14.3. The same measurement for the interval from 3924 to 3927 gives 13.4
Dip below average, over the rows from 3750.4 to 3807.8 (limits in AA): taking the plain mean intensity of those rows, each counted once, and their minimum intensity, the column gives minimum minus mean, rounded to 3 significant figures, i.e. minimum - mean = -1.77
